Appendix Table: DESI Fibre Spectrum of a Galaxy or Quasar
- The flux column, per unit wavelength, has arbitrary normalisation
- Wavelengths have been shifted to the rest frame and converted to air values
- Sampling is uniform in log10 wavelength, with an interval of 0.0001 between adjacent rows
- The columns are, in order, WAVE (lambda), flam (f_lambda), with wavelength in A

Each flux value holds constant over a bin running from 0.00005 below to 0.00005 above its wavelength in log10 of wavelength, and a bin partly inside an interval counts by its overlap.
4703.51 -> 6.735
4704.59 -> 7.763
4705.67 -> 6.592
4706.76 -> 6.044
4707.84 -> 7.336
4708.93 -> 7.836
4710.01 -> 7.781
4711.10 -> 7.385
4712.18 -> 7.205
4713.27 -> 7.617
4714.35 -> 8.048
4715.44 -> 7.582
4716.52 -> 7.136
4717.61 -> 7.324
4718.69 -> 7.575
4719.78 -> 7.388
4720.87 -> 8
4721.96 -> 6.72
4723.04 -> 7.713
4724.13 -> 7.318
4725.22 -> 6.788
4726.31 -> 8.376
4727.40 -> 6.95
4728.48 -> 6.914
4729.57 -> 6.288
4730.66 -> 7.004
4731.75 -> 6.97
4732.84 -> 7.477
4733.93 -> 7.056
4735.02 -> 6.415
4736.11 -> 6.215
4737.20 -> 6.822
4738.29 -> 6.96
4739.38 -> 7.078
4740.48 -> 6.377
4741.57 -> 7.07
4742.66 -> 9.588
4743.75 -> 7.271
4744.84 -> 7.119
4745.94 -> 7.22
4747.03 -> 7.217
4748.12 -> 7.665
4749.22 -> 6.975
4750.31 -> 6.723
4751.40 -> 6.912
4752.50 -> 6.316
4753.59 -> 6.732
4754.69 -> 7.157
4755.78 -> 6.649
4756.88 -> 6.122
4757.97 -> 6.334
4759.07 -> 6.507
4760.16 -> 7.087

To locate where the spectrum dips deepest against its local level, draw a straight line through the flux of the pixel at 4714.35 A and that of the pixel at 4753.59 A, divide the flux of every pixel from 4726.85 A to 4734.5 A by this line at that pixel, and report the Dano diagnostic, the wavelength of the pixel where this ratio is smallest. 4729.57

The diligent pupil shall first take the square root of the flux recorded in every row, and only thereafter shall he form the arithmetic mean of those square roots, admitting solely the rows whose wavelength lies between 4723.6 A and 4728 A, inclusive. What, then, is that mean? 2.71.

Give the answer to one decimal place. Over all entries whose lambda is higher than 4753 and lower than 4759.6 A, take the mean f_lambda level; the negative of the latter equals -6.6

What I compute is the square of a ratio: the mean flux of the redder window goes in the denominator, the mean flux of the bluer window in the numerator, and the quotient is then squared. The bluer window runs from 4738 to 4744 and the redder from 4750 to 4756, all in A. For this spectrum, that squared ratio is 1.20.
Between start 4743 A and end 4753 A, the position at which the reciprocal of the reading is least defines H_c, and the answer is 4748.12 A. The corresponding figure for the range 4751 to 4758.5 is 4754.69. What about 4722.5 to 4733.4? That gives 4726.31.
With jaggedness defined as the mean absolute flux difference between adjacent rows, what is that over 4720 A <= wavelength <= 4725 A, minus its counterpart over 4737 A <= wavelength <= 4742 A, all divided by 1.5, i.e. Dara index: 0.3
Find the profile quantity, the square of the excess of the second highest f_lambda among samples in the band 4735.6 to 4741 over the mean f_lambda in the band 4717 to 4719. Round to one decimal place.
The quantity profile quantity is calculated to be 0.2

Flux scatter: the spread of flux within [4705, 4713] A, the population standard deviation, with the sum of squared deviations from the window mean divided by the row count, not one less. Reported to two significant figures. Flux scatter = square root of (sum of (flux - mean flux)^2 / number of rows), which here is 0.60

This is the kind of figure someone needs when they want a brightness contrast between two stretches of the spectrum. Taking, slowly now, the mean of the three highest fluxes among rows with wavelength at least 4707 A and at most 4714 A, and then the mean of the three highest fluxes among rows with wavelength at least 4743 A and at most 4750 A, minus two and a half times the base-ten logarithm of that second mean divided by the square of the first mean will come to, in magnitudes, 2.27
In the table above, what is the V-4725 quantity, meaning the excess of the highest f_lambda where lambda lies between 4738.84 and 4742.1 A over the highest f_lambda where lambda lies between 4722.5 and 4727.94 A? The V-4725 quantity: -1.3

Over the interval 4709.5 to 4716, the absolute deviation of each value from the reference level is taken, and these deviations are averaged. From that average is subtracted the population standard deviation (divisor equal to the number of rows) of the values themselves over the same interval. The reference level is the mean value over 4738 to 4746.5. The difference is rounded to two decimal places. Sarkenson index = 0.04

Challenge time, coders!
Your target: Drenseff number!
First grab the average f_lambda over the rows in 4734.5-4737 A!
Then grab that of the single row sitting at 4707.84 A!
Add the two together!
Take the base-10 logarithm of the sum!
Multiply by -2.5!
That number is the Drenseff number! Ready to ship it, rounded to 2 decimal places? -2.84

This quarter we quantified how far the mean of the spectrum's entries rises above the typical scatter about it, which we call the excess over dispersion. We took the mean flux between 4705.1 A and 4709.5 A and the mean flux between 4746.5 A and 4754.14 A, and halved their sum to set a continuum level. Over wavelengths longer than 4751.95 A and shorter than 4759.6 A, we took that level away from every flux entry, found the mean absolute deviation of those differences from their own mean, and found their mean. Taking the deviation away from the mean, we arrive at -0.66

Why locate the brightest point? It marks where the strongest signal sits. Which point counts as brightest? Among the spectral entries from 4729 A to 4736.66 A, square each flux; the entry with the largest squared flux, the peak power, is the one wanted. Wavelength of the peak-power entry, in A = 4732.84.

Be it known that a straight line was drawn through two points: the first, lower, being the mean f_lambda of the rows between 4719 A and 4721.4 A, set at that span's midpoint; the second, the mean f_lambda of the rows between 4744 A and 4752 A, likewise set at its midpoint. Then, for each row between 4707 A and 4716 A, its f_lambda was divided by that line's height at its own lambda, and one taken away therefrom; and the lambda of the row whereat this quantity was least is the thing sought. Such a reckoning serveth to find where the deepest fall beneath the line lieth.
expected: 4712.18 A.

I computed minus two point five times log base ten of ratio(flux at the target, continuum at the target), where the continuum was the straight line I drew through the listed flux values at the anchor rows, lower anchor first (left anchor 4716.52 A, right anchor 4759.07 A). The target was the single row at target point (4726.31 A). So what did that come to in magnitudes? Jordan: -0.196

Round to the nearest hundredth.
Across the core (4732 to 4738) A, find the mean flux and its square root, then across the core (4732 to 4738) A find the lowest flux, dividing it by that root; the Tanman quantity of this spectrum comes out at 2.38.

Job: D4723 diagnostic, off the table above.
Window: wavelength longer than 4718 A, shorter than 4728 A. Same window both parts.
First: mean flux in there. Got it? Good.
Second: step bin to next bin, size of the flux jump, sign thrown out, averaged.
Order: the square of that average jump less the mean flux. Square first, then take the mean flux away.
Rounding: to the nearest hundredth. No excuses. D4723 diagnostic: -6.66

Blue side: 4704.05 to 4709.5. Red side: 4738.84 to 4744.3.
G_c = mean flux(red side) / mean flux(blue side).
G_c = 1.05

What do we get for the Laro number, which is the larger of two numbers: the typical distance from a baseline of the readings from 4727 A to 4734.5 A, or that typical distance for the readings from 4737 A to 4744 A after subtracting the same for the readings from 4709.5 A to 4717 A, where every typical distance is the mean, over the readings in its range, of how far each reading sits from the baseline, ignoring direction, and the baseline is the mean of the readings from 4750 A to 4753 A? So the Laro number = 0.4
